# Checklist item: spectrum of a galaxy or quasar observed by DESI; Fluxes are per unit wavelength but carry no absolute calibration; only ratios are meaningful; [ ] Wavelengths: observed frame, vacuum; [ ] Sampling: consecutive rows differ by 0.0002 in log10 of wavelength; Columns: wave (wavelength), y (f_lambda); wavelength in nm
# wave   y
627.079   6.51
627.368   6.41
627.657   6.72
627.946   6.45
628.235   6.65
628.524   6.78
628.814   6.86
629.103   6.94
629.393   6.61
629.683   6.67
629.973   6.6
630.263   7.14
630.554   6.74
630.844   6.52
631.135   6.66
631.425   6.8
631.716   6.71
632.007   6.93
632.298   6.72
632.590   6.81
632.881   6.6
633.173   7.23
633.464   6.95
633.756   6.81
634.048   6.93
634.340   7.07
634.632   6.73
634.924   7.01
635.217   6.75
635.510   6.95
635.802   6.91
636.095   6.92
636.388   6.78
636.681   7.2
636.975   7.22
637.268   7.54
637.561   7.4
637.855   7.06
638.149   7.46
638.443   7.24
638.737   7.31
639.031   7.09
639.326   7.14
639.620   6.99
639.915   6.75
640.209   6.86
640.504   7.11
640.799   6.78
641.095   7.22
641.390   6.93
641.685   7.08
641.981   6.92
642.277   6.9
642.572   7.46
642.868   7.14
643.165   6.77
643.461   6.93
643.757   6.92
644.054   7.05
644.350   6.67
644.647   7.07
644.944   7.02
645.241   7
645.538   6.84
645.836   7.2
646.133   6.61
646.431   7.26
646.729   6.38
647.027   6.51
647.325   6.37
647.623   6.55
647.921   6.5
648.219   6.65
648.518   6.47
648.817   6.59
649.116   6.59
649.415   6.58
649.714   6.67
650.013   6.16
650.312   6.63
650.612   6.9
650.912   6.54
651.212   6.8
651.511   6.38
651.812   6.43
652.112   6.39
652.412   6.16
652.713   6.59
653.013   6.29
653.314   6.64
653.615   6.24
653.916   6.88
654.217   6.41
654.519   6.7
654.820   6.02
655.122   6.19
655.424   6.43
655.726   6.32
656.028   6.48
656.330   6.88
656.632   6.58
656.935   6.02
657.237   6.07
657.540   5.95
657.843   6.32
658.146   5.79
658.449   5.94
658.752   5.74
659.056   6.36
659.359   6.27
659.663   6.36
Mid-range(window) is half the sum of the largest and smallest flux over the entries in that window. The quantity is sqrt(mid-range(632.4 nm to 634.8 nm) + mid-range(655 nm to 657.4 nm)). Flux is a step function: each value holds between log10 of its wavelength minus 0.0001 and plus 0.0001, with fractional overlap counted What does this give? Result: 3.66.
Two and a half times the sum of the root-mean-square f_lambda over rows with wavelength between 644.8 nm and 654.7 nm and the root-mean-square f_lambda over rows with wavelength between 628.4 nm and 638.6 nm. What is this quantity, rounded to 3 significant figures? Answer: 33.8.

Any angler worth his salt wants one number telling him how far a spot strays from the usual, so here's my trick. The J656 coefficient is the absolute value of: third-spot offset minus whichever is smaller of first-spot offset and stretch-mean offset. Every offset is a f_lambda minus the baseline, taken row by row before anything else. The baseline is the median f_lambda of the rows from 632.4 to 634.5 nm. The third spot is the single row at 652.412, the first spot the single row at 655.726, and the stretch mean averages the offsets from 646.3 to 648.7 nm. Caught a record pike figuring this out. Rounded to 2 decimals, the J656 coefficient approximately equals 0.16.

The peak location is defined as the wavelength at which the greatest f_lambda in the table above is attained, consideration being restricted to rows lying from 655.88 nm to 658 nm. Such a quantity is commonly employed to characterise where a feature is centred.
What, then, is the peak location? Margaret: 656.330 nm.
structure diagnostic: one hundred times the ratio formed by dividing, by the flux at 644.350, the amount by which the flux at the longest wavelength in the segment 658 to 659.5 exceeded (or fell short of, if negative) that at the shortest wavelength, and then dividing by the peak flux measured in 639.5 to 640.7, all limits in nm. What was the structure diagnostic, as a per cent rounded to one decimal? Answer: 1.0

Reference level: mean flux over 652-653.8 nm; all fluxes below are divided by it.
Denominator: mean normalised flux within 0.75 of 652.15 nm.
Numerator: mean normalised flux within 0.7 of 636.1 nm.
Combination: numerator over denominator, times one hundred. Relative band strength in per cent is 109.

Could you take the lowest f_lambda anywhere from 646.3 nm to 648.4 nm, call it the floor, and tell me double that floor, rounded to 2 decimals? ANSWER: 12.74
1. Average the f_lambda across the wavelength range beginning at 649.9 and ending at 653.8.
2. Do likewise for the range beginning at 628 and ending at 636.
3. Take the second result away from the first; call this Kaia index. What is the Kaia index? -0.3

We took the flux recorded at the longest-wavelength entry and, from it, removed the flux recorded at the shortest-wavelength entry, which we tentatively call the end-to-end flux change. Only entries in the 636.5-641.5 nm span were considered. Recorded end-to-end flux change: -0.3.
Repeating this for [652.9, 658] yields 0.0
